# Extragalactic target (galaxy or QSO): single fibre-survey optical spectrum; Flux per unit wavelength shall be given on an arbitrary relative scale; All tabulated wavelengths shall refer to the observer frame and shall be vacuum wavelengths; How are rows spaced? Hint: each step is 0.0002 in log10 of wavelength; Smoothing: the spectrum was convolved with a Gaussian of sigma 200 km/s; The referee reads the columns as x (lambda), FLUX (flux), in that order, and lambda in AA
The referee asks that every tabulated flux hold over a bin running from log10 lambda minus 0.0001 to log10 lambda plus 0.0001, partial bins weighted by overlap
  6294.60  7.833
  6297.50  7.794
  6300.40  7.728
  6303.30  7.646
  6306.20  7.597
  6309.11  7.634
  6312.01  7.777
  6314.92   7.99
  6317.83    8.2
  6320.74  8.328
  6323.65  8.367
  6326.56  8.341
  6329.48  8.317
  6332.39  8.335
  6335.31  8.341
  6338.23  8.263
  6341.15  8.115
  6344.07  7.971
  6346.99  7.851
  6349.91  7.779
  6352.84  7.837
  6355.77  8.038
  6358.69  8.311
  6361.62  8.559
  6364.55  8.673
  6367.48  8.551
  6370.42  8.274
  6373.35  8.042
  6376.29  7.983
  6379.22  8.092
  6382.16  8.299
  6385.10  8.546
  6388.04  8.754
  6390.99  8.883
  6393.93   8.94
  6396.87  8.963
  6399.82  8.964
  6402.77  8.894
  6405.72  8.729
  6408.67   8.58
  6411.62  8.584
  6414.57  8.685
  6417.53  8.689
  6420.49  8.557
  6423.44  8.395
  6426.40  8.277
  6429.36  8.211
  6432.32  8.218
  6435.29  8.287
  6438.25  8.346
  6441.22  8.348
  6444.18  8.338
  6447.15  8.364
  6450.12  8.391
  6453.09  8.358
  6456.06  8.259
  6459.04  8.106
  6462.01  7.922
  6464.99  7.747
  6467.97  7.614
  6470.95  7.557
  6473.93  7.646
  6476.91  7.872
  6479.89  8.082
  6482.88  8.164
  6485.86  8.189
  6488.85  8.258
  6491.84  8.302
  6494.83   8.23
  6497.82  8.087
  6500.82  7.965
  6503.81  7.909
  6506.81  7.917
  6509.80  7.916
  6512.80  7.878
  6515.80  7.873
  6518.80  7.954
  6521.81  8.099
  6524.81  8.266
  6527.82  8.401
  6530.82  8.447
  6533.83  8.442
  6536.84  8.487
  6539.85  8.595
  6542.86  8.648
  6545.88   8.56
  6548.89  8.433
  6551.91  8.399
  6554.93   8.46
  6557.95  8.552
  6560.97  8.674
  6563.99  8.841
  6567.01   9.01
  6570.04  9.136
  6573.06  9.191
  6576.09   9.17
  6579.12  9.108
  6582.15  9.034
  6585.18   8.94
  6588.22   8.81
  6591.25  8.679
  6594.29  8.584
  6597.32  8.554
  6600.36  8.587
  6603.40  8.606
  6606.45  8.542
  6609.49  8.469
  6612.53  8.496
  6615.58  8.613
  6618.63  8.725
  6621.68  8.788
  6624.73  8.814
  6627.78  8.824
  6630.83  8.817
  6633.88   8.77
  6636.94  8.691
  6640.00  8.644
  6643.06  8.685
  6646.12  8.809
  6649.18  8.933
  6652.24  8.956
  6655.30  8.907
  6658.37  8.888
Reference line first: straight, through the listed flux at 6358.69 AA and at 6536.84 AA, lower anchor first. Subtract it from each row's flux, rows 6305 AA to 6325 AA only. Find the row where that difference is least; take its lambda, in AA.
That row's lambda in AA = 6306.20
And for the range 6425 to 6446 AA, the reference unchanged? 6429.36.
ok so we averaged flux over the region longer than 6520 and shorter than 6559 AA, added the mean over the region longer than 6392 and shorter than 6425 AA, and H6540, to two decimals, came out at 17.17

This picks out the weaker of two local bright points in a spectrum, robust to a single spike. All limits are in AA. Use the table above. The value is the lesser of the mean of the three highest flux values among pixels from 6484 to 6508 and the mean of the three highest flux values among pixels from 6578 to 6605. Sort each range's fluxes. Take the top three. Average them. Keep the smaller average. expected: 8.3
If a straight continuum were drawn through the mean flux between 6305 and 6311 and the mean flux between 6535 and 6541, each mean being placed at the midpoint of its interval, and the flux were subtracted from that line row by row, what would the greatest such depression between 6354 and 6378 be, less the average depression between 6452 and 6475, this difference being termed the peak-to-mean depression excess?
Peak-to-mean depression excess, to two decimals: -0.43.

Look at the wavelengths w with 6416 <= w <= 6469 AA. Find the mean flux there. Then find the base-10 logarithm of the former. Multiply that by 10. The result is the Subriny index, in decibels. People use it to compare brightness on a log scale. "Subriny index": 9.16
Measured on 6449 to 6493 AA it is 9.05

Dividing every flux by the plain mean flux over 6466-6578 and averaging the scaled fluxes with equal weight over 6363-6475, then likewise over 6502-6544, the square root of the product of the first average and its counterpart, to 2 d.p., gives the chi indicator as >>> 1.00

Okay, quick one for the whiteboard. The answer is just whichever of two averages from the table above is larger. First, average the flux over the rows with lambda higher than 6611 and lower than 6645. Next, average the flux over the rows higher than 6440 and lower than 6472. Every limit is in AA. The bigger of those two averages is 8.72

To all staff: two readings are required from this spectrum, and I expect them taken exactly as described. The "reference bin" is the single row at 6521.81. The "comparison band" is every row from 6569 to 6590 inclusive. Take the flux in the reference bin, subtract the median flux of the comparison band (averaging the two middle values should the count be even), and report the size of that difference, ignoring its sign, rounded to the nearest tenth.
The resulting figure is 1.0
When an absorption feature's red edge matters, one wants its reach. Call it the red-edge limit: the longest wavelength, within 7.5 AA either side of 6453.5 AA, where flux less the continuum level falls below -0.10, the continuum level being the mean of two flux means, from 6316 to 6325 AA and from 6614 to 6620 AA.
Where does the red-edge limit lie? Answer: 6459.04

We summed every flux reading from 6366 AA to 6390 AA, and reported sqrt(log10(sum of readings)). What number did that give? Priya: 1.35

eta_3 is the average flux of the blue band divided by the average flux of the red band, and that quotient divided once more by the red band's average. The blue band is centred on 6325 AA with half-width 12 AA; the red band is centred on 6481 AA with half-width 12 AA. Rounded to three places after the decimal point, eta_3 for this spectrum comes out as 0.129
